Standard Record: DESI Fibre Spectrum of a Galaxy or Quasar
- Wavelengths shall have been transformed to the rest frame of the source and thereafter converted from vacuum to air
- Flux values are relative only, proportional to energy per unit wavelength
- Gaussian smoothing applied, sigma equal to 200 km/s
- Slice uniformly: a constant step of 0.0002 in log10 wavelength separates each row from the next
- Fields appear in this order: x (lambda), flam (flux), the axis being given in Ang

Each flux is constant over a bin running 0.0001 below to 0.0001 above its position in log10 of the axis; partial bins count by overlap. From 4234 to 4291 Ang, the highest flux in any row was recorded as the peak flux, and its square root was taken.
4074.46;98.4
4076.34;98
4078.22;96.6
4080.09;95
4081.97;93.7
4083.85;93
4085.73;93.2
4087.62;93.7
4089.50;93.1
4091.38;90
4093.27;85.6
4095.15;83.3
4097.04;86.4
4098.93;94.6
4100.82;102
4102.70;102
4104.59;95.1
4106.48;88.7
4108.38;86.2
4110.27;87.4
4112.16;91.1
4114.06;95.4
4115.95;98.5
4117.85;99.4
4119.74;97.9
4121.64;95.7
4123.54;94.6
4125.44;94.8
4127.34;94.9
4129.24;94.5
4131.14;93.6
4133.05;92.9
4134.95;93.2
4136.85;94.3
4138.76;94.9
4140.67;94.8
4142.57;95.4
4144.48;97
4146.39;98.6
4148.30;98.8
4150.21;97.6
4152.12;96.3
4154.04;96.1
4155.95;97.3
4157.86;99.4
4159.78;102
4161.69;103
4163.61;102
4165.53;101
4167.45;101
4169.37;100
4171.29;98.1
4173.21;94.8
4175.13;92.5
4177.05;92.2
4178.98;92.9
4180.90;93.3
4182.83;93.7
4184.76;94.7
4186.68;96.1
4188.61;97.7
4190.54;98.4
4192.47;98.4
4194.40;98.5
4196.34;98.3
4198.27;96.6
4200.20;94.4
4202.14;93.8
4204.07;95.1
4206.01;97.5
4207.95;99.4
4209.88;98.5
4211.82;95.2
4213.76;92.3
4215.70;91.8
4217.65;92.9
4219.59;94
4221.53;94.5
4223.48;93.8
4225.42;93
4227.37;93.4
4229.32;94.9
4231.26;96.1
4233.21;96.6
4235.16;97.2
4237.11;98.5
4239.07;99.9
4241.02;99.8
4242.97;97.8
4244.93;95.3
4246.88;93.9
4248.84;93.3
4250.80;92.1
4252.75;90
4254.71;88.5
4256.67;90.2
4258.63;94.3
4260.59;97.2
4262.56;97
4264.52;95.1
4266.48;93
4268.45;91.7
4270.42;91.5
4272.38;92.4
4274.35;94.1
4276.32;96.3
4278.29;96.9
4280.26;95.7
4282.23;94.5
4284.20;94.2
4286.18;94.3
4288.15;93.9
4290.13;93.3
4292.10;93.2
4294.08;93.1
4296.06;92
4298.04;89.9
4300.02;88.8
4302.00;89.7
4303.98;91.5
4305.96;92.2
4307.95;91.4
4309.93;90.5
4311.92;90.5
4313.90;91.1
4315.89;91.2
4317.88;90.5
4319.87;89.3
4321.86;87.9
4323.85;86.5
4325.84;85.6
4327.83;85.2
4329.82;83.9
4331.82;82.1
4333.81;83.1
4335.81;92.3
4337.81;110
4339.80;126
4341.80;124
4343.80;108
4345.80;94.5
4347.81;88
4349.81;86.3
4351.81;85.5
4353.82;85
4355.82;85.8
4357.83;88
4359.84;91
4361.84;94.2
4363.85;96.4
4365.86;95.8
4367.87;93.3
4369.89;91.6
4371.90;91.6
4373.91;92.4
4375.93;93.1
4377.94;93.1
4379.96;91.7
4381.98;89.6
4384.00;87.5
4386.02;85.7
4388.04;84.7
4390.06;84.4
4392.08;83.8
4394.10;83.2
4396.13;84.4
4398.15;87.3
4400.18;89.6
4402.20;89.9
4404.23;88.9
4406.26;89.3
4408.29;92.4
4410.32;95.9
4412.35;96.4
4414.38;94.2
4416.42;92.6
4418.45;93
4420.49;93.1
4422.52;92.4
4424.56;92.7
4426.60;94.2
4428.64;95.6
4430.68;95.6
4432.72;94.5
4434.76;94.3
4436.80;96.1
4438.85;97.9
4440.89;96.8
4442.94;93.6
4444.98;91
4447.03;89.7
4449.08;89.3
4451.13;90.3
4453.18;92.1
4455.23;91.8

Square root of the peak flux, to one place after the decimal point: 10.0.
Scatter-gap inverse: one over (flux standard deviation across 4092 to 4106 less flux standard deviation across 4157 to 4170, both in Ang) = 0.2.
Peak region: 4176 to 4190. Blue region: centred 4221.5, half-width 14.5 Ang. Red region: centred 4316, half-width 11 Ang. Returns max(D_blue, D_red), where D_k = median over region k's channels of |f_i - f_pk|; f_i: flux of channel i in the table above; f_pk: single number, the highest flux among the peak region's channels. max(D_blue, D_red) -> 7.2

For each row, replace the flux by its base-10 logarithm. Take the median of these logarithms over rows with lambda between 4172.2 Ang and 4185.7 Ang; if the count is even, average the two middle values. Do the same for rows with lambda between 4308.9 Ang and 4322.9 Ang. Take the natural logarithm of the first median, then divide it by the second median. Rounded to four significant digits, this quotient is 0.3465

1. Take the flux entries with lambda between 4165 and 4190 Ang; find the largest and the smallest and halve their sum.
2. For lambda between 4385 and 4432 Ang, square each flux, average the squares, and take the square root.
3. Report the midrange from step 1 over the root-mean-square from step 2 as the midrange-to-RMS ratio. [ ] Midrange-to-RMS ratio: 1.07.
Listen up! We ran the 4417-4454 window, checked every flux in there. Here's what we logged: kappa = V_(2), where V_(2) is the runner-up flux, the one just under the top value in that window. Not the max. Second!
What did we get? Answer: 96.8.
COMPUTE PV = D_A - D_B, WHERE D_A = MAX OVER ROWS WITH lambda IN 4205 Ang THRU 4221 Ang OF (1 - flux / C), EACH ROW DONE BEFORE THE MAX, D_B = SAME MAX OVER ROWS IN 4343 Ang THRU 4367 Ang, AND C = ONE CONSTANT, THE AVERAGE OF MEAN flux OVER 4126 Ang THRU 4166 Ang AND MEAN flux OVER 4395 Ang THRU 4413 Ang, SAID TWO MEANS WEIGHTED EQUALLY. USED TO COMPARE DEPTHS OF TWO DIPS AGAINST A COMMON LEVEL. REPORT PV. -0.07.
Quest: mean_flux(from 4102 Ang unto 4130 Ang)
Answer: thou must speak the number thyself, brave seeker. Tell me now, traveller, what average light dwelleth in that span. 94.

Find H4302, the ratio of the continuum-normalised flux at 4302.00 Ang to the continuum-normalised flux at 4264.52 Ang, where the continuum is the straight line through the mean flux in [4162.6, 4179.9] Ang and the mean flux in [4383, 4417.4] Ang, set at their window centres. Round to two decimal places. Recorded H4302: 0.96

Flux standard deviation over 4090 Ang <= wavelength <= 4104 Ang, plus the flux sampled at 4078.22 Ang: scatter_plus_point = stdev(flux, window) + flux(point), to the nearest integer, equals 104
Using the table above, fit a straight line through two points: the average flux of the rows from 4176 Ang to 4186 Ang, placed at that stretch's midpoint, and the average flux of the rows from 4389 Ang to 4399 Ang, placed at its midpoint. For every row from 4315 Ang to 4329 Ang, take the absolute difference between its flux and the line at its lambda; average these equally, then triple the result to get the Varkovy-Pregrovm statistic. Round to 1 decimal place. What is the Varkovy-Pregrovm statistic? 5.6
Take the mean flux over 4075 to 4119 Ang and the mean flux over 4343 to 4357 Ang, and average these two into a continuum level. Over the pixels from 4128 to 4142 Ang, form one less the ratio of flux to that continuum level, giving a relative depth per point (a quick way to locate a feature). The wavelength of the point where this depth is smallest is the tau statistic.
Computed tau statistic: 4138.76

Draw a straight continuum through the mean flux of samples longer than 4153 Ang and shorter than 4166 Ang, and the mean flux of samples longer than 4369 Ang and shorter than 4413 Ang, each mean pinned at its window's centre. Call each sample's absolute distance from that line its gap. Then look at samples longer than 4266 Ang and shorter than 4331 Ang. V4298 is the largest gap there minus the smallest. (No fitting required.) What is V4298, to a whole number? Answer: 8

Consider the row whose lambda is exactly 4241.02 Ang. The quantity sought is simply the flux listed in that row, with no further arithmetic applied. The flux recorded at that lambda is 99.8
